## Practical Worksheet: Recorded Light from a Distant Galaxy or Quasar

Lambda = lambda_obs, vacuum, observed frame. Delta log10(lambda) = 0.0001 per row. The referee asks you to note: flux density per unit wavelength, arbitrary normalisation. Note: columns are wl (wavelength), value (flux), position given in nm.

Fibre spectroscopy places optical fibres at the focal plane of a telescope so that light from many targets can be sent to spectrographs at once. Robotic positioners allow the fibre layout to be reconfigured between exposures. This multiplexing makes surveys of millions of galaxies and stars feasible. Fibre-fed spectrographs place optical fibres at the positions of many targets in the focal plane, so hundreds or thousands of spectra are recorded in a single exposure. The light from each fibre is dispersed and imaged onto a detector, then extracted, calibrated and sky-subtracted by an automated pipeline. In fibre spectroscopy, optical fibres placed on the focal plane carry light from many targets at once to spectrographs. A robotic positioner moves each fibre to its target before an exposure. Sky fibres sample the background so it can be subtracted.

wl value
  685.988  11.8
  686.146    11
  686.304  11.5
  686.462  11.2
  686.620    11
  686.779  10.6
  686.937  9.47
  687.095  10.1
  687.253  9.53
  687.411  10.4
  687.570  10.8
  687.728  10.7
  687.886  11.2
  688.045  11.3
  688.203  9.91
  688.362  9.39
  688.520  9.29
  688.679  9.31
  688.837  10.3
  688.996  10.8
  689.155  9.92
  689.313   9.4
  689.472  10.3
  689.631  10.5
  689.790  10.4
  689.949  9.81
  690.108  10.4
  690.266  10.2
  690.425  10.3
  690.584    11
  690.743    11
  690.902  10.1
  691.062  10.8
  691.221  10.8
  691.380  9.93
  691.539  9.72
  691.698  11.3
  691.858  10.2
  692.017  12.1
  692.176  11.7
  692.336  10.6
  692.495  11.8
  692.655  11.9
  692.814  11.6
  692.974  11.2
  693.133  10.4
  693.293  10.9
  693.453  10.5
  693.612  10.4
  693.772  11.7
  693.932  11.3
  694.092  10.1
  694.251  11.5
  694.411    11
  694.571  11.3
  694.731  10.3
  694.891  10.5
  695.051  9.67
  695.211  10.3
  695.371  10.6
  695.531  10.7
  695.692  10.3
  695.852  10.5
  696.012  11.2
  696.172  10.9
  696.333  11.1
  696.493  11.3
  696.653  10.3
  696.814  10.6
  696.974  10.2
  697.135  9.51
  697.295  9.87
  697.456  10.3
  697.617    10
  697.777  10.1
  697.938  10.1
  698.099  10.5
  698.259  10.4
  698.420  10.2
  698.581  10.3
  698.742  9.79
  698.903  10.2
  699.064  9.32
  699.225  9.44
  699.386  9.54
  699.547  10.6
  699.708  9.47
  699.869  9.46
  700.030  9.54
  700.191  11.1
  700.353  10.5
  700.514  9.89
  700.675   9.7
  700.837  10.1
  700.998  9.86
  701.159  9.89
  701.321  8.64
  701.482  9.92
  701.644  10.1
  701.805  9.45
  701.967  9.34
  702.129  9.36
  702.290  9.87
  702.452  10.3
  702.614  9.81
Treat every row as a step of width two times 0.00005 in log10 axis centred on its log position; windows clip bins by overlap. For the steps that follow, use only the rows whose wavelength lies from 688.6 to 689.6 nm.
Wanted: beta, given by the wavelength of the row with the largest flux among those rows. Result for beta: 688.996 nm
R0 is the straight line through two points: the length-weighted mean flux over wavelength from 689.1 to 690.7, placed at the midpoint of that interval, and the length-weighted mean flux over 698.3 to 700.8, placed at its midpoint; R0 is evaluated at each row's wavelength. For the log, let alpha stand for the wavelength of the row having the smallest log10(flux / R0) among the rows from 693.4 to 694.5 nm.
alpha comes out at 694.092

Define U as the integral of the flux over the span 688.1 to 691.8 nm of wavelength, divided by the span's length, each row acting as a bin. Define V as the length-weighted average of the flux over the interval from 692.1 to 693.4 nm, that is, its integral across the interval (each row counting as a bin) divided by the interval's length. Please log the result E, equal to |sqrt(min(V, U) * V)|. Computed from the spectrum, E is 10.7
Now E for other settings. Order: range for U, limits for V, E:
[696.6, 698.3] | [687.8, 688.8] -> 10.1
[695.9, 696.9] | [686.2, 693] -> 10.5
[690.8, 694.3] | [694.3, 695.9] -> 10.5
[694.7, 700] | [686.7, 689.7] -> 10.2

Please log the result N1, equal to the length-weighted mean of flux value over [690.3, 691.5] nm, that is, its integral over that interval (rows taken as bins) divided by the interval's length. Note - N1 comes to 10.5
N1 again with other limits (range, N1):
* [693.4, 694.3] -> 10.9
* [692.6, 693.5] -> 11.1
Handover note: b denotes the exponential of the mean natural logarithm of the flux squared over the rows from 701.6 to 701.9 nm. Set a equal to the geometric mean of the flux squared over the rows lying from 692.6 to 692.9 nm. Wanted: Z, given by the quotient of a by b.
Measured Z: 1.45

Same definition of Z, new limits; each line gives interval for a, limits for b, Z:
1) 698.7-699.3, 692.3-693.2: 0.74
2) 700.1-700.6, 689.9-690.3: 1.07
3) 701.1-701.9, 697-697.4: 0.98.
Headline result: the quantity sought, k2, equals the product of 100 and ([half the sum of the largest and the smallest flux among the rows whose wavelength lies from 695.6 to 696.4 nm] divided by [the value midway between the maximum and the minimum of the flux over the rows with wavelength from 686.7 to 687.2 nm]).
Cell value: 107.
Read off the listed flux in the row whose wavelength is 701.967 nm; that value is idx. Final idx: 9.34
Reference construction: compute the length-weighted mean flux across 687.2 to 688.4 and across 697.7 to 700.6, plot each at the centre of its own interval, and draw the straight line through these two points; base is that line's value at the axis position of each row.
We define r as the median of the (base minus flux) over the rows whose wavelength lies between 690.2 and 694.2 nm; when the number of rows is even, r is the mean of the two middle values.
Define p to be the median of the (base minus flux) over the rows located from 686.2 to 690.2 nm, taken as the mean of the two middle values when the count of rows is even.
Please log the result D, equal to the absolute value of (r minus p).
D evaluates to 0.54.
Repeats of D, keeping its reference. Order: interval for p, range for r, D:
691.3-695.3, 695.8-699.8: 0.49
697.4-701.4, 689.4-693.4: 0.38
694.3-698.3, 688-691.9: 0.41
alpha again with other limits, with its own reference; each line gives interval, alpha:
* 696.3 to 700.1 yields 699.064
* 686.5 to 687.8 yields 686.937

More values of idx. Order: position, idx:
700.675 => 9.7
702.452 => 10.3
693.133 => 10.4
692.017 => 12.1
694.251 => 11.5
